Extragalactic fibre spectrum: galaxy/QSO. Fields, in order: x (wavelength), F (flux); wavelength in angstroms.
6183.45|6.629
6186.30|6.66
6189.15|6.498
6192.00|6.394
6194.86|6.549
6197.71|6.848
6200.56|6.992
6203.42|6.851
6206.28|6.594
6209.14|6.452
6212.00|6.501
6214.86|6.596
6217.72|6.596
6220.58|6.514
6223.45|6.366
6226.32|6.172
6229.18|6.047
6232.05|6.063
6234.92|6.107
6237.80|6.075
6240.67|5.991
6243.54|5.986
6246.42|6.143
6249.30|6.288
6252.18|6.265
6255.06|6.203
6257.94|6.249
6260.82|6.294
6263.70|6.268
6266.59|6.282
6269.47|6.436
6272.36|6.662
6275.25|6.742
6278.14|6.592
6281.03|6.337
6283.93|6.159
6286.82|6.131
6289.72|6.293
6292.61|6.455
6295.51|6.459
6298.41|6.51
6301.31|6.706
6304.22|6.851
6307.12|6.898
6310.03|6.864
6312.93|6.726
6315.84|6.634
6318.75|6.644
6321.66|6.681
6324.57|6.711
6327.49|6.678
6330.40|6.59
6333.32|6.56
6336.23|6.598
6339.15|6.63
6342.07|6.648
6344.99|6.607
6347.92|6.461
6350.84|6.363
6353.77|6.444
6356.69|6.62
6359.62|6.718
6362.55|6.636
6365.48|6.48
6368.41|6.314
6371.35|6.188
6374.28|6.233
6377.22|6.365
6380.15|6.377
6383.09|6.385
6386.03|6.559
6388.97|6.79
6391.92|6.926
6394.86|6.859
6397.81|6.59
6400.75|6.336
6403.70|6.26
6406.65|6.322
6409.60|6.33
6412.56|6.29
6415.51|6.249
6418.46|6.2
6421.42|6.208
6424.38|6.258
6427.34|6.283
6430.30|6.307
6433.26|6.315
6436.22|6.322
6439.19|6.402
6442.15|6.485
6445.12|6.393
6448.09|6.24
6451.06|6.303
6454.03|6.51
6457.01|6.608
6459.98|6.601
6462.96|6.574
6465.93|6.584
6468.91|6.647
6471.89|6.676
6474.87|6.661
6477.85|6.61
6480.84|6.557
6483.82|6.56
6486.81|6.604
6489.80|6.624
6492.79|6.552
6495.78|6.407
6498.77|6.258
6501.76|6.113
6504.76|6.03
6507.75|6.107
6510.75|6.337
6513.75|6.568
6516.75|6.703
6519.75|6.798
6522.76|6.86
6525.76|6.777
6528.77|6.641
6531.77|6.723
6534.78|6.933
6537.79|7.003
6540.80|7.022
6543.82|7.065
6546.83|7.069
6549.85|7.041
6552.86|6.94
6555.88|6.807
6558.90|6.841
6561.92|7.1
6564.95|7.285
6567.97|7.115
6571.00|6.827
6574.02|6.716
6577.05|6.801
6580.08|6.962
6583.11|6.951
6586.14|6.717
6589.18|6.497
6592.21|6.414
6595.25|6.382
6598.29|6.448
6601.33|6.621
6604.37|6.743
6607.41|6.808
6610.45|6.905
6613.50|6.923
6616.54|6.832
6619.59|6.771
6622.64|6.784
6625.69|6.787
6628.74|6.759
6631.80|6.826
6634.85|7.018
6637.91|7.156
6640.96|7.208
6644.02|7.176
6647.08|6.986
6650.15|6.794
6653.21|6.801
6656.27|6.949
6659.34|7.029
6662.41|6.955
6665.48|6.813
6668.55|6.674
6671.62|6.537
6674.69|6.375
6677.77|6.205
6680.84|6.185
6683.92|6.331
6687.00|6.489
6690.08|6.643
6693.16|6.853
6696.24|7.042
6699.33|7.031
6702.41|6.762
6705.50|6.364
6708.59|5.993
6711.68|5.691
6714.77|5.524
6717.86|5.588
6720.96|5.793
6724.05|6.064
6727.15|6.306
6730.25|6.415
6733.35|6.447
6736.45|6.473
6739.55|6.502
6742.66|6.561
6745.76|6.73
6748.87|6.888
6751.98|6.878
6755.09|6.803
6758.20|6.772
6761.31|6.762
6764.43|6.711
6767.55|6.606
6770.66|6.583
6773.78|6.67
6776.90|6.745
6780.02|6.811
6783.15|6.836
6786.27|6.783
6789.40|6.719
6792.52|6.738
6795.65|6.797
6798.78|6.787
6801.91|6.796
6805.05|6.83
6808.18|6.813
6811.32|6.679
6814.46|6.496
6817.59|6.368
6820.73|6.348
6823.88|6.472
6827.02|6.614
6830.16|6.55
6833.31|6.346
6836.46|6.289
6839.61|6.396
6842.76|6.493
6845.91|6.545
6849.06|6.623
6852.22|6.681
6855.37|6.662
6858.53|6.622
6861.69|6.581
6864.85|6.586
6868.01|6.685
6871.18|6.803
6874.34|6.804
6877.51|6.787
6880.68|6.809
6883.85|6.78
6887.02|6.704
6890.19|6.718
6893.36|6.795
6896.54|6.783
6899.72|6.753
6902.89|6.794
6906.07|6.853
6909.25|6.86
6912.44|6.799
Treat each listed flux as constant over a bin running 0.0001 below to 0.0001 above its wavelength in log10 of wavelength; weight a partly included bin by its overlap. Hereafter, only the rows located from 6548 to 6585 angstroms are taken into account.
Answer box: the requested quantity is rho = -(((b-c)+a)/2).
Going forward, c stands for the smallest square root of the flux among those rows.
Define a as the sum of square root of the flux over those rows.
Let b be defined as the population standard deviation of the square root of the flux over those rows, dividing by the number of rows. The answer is -14.5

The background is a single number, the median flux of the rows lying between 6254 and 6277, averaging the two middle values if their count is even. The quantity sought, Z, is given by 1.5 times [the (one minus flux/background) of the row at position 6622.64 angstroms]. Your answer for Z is -0.118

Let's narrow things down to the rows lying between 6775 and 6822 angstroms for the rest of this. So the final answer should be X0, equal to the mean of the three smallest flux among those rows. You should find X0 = 6.40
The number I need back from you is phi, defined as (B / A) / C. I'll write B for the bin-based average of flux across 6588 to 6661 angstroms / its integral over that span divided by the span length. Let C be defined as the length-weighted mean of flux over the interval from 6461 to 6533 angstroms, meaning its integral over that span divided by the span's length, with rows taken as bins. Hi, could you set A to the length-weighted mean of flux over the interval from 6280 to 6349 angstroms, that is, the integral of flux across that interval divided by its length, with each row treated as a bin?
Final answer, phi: 0.159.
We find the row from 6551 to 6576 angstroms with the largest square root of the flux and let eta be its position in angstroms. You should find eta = 6564.95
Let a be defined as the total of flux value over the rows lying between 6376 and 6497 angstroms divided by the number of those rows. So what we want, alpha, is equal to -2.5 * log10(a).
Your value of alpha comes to -2.03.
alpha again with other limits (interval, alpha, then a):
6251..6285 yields -2.01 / 6.37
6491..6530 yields -2.03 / 6.47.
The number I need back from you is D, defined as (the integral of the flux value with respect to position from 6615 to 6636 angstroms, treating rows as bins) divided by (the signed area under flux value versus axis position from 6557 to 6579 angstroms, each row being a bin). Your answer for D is 0.94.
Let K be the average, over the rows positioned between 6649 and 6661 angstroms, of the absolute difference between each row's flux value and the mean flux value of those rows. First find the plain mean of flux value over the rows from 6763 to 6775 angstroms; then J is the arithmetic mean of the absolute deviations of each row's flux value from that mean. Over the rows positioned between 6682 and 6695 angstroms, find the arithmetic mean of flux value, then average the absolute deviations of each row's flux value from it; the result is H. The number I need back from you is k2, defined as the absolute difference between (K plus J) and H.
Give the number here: 0.03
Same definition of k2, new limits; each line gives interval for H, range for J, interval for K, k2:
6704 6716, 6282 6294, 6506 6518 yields 0.04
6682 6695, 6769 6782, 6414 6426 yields 0.07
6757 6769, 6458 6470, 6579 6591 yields 0.14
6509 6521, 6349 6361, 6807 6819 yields 0.14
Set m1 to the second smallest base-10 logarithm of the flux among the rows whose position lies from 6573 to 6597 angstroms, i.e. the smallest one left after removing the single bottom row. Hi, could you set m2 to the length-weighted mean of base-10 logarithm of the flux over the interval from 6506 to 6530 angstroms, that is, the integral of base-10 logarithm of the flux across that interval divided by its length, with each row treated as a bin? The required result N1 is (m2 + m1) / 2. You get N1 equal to 0.813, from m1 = 0.81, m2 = 0.819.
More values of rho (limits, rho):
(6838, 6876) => -14.2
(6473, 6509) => -14.0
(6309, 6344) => -14.2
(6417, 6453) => -13.8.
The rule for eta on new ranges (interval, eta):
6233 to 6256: 6249.30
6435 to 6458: 6457.01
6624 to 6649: 6640.96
